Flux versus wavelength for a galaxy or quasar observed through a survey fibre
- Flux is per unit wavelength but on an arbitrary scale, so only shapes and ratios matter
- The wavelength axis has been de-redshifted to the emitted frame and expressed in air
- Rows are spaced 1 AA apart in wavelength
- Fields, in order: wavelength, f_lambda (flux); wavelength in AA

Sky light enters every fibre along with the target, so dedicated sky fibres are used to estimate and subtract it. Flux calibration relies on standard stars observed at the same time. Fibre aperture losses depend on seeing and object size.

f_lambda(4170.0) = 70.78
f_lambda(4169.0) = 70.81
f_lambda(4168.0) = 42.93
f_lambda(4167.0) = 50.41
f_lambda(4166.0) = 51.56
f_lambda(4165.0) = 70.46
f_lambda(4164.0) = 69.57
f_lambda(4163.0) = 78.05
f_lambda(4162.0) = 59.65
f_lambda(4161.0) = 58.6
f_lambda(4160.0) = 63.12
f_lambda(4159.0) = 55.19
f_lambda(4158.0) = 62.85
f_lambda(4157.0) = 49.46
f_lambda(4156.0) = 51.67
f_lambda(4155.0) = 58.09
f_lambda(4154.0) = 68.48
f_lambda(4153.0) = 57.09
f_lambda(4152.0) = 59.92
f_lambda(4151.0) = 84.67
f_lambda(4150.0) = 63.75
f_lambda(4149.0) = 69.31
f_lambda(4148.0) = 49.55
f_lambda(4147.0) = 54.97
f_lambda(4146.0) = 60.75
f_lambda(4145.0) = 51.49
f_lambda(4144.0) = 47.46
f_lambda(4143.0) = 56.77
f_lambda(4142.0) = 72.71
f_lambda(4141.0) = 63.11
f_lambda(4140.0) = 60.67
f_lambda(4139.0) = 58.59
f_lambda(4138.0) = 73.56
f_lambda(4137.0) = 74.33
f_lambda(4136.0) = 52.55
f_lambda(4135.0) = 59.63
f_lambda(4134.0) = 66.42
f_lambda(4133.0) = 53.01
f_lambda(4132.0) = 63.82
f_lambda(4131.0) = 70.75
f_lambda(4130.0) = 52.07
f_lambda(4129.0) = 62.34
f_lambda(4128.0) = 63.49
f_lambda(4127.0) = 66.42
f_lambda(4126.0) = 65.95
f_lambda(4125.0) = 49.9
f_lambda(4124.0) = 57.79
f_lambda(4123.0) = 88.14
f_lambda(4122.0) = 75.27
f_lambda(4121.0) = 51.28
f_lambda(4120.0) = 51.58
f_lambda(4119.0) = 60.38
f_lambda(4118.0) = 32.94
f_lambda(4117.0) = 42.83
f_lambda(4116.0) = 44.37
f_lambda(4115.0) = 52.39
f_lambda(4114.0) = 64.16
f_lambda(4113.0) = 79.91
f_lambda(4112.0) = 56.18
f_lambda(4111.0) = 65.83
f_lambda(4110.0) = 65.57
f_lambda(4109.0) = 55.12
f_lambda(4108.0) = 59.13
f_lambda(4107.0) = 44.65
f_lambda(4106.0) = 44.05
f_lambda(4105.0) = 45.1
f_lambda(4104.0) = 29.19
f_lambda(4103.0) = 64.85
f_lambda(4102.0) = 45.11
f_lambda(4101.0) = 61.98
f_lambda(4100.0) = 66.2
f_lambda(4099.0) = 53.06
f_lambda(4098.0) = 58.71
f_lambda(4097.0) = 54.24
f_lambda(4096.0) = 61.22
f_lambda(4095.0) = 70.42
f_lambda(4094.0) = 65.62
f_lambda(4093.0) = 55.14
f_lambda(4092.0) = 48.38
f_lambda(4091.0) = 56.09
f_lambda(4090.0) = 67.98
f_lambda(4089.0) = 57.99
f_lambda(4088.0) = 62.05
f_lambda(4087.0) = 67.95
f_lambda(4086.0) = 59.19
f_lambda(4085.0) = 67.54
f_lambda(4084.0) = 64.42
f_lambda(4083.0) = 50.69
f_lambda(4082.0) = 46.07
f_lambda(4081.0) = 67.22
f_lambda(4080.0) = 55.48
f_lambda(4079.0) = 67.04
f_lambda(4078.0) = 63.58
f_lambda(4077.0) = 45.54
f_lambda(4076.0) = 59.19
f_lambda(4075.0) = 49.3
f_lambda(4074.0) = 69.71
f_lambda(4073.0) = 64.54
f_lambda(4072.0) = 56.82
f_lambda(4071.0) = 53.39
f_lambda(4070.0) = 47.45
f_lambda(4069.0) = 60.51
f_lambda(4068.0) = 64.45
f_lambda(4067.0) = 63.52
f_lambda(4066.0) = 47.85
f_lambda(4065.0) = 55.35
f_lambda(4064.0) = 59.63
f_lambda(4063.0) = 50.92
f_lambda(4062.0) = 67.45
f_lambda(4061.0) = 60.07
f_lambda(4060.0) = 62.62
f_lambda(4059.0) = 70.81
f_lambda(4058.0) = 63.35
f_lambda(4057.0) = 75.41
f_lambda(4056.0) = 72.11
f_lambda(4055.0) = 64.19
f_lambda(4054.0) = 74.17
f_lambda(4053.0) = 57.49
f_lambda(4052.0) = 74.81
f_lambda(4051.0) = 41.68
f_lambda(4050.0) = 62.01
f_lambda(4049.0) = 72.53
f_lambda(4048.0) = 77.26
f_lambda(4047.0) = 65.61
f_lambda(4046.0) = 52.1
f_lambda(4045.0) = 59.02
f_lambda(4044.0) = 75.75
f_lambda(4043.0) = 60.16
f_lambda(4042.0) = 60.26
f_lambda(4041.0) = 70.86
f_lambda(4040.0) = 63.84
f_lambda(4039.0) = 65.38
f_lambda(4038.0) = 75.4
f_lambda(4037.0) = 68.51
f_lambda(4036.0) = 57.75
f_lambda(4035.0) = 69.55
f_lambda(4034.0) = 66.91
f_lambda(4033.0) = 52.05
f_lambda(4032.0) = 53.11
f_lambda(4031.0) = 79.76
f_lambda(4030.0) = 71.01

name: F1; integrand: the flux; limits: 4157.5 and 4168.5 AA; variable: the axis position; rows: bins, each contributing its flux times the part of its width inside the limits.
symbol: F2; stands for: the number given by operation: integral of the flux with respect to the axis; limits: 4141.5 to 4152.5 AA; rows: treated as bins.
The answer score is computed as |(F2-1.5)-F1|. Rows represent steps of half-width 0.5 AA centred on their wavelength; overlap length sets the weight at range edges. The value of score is 7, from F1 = 662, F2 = 671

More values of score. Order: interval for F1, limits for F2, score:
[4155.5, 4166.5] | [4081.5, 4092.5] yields 23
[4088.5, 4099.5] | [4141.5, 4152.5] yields 21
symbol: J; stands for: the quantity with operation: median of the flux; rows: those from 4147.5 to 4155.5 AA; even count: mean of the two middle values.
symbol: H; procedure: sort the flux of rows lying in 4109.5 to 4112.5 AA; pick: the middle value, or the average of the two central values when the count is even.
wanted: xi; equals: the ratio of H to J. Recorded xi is 1.06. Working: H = 66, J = 62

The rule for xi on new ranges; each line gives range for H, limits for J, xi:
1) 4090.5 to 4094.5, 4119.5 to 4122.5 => 1.08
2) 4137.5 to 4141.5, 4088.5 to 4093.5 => 1.10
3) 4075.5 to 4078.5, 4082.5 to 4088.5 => 0.94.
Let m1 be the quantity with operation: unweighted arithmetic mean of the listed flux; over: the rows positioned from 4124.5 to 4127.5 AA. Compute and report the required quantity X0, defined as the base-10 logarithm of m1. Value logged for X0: 1.78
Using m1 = 60.8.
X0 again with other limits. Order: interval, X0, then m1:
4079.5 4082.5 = 1.75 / 56.3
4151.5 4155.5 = 1.78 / 60.9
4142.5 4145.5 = 1.72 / 51.9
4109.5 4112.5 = 1.80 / 62.5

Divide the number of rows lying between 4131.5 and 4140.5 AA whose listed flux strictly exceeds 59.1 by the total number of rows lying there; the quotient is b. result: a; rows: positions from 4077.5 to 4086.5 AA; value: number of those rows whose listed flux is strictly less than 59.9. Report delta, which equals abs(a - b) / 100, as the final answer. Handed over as 0.033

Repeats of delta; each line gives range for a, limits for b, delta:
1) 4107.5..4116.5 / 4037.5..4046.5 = 0.042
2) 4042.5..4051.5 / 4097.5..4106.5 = 0.027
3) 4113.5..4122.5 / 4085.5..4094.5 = 0.054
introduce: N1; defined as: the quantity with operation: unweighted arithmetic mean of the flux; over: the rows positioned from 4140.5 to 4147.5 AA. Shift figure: 58.2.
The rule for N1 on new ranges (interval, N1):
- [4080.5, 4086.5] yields 59.2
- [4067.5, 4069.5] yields 62.5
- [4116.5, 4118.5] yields 37.9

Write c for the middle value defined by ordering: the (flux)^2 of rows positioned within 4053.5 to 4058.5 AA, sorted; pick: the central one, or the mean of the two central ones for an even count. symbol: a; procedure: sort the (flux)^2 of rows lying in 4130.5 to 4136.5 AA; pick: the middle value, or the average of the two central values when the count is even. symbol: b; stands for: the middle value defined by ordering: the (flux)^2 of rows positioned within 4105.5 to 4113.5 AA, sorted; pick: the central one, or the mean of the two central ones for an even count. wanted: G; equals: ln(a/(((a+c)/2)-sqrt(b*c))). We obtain 2.4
